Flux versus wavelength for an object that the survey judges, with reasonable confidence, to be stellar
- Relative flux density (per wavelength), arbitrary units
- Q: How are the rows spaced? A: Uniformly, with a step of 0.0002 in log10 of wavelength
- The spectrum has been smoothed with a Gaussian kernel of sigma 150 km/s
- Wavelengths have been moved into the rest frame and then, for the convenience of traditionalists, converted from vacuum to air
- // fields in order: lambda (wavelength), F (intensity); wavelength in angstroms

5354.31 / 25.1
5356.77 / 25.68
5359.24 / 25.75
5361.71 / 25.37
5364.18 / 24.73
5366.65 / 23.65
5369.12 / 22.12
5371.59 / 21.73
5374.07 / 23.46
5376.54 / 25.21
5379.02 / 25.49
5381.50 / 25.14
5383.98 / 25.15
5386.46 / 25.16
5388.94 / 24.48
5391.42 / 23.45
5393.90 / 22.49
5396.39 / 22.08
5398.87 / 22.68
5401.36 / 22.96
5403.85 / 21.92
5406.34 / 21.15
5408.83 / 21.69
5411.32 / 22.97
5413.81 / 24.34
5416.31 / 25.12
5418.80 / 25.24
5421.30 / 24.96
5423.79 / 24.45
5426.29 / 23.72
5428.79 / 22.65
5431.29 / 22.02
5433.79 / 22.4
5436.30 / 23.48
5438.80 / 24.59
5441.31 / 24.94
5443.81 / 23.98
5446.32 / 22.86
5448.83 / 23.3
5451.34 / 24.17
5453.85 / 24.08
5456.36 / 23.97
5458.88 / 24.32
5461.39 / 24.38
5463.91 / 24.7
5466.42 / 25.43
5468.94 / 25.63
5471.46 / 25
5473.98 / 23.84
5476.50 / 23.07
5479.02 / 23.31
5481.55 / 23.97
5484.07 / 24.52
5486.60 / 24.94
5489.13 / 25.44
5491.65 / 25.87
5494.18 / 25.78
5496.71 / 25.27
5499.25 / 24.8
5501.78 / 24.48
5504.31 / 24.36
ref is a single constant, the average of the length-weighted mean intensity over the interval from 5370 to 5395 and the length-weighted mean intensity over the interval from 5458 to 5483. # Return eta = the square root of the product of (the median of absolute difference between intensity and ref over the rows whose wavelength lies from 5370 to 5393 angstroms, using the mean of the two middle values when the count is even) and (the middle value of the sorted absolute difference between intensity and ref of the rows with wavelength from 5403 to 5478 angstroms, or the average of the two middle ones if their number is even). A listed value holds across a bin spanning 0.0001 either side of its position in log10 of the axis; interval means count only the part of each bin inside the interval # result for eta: 0.82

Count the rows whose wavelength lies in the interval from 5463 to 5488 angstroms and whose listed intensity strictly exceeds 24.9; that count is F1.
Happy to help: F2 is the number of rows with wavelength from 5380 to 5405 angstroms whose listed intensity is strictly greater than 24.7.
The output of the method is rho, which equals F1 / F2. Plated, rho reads 1.3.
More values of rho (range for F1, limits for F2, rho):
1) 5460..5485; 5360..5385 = 0.5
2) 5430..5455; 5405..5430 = 0.3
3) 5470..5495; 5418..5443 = 1.7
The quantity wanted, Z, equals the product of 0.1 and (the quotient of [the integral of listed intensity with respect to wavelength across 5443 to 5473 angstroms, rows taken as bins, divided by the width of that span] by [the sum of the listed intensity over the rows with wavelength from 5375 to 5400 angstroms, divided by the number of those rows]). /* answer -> 0.101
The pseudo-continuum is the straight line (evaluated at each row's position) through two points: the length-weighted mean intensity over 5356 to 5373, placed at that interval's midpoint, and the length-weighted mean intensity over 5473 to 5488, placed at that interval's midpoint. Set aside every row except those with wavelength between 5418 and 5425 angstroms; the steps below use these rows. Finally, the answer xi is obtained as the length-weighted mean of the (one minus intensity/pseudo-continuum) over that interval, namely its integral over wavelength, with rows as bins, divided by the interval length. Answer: -0.035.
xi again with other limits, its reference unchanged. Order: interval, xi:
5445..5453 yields 0.021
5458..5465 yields -0.021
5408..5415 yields 0.040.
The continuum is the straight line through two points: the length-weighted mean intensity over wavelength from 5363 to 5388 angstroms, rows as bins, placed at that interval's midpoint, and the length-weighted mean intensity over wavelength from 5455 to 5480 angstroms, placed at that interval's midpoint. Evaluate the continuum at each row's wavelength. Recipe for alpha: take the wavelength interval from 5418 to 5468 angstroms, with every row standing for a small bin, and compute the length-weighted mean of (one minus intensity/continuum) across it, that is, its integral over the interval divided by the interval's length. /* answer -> 0.014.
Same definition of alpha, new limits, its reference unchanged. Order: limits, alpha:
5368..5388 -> 0.000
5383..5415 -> 0.047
